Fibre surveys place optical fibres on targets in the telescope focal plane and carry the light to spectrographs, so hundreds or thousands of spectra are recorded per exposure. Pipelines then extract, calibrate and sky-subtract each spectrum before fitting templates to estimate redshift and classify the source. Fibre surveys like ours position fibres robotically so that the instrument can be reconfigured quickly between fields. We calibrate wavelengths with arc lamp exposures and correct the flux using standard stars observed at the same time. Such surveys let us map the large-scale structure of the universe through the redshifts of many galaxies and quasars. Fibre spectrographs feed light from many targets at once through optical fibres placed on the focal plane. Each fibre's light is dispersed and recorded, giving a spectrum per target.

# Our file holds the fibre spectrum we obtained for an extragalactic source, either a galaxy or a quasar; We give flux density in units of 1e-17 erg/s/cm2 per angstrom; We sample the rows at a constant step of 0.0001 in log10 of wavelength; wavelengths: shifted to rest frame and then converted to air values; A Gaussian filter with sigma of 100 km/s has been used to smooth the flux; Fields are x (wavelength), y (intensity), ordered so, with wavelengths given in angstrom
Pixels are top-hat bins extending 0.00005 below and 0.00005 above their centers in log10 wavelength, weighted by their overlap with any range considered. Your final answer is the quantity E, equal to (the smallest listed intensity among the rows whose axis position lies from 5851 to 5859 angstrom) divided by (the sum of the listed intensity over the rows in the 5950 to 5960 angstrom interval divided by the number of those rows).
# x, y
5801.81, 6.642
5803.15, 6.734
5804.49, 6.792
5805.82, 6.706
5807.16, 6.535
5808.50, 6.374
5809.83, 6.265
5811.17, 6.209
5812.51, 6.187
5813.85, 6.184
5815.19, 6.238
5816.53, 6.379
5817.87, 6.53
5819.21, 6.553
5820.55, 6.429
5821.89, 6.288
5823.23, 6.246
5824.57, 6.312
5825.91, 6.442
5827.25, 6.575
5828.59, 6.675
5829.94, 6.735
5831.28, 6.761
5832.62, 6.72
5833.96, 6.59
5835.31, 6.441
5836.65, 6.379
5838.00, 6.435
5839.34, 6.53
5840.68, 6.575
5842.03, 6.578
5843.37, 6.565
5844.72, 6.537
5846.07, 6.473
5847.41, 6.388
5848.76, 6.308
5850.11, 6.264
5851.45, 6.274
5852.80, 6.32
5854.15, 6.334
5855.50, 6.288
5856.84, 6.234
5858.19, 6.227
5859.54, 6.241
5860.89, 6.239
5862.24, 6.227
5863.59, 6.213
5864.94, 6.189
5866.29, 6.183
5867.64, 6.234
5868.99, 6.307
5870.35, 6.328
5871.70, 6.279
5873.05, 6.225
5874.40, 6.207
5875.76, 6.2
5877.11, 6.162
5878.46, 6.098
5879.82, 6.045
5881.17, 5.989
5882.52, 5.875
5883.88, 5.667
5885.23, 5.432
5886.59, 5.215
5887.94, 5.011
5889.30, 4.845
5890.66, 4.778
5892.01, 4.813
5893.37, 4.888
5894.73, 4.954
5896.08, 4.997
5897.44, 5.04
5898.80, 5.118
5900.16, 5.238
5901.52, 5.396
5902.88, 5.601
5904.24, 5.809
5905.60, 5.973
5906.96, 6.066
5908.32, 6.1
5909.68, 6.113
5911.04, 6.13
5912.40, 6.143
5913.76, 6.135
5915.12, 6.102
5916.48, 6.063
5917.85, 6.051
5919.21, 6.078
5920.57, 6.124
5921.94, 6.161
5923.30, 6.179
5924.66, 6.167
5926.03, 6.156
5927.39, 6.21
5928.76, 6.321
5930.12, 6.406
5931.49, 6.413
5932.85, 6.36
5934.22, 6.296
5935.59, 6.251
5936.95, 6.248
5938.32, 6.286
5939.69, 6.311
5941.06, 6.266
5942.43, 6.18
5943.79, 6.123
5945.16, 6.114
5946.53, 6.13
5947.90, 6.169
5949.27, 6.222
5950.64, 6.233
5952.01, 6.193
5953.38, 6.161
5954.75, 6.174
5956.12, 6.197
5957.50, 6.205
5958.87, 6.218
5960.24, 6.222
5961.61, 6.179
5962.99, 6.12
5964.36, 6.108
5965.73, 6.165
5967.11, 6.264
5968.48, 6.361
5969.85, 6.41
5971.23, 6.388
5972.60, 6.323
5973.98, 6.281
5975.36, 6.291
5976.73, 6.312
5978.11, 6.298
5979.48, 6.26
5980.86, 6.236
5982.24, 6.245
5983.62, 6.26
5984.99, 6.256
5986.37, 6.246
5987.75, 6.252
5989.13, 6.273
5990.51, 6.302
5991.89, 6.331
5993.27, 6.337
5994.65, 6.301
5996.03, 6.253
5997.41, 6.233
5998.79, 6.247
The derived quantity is 1.00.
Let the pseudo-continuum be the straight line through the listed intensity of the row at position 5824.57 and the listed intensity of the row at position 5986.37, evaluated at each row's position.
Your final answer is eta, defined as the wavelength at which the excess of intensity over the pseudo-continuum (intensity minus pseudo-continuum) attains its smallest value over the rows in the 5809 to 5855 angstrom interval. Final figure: 5813.85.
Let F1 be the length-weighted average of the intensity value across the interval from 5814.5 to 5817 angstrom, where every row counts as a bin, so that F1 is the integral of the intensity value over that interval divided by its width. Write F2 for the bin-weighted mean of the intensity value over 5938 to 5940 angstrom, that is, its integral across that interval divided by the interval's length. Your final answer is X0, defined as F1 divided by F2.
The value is 1.00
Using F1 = 6.30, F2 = 6.29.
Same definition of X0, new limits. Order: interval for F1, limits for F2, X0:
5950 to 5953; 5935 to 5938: 0.99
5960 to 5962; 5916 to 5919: 1.03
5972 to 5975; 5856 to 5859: 1.01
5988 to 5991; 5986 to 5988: 1.01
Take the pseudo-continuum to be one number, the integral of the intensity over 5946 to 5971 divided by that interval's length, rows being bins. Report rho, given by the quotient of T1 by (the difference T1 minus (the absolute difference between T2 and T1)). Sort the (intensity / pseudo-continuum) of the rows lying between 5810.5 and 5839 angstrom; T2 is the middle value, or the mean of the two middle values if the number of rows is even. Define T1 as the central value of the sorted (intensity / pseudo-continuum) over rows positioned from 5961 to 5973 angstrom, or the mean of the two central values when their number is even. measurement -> 1.03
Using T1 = 1.009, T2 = 1.04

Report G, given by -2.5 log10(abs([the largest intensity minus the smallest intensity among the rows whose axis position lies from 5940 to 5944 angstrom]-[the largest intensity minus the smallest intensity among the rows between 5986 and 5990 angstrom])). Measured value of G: 2.3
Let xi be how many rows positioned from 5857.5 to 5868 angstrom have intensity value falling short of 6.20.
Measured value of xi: 2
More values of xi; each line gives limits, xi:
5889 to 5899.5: 8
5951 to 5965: 7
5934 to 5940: 0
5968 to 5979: 0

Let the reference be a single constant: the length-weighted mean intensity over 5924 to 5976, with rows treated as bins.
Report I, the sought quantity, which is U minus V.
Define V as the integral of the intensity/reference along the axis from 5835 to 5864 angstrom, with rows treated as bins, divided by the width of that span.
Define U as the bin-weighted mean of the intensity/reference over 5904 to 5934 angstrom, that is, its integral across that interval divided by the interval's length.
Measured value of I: -0.03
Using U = 0.987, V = 1.02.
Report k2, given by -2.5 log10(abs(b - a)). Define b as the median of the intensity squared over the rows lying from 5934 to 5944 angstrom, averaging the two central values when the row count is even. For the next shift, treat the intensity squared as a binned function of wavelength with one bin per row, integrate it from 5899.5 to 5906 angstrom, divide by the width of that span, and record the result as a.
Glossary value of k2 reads -2.2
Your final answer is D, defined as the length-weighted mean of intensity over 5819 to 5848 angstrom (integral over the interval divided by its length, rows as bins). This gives 6.51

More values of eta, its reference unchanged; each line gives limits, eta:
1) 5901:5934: 5901.52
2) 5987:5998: 5997.41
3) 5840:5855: 5850.11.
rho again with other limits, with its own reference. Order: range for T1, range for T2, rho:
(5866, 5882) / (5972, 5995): 1.01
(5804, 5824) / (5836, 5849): 1.02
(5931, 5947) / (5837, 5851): 1.04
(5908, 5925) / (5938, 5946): 1.02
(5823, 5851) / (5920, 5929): 1.06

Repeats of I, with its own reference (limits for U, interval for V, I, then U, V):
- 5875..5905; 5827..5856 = -0.17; 0.869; 1.04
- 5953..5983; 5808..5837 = -0.03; 1.001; 1.03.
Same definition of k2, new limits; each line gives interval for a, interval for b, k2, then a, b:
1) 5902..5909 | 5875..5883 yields -0.8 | 35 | 36.9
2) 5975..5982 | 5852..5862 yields 0.8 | 39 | 39.0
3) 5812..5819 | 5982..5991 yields 0.2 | 40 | 39.1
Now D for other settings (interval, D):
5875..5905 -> 5.42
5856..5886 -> 6.13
